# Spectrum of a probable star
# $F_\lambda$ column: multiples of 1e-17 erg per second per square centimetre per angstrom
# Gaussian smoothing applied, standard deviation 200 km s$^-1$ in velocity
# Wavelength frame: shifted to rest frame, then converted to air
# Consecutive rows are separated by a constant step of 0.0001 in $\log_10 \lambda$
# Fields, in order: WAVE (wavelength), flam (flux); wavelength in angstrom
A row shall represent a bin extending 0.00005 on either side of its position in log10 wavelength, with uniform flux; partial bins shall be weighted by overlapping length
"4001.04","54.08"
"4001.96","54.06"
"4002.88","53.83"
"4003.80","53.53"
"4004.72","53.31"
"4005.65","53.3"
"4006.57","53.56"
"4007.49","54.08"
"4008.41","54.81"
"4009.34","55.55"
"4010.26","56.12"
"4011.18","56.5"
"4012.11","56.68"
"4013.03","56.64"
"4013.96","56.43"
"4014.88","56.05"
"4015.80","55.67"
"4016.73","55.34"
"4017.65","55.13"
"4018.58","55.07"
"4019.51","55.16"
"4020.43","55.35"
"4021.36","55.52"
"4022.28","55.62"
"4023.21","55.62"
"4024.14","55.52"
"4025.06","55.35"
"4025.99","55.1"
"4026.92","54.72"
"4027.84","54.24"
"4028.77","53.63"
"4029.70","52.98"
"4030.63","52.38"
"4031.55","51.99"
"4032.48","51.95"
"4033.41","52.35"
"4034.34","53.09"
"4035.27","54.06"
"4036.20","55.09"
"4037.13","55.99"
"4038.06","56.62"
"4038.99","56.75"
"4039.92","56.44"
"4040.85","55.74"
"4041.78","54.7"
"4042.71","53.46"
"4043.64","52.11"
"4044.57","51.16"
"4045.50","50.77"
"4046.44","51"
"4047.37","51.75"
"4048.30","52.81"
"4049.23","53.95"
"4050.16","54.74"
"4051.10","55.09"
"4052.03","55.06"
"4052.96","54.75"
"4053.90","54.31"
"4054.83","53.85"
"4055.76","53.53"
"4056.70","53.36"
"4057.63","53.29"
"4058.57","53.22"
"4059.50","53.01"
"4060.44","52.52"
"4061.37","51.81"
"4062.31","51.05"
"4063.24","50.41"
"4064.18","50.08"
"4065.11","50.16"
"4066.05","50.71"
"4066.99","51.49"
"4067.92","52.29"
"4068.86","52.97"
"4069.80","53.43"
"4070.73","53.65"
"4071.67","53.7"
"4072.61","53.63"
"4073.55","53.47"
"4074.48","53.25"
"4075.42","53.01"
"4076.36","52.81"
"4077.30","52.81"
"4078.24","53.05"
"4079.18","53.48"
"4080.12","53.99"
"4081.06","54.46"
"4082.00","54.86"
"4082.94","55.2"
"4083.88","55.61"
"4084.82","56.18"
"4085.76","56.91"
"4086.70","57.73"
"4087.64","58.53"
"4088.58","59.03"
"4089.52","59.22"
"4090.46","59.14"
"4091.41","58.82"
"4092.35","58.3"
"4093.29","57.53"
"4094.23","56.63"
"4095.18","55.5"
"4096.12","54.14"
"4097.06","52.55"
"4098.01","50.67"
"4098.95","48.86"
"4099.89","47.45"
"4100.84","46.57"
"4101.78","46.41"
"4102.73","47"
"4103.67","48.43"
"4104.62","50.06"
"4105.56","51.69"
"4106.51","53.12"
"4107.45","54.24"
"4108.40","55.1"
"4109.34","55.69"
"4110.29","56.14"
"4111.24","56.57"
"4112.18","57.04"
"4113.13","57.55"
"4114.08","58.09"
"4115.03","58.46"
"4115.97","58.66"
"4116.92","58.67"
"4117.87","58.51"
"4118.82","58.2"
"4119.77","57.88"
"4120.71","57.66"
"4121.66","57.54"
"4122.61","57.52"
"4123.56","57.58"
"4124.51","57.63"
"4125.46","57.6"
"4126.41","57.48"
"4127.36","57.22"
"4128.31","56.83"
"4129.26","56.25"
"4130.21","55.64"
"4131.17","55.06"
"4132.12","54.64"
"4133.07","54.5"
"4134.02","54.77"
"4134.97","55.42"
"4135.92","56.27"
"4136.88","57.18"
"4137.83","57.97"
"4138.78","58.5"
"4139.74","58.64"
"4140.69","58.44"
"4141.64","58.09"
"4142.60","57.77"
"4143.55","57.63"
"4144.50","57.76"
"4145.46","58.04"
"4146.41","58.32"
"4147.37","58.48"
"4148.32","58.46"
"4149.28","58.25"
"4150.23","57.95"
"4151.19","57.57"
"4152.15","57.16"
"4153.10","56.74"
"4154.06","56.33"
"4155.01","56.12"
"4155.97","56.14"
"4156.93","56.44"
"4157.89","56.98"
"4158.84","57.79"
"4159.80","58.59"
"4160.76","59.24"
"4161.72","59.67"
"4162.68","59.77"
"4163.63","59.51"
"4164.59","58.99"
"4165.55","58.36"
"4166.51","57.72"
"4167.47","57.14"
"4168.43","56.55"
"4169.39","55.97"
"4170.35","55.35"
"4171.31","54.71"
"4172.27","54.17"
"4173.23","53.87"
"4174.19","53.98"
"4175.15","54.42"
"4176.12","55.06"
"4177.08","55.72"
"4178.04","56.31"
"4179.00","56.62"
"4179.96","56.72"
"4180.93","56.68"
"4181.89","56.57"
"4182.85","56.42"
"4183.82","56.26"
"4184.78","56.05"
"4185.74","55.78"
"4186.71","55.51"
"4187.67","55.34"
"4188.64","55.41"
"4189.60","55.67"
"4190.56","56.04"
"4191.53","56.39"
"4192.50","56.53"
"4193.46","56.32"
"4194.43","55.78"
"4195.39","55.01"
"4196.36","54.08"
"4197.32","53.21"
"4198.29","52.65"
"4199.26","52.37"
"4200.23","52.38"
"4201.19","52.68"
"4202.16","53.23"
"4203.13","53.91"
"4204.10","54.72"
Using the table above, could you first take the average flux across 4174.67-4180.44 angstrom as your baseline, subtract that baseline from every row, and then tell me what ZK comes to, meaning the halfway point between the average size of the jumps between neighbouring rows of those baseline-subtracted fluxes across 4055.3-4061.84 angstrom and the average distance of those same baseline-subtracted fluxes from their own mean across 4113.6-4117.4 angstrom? 0.24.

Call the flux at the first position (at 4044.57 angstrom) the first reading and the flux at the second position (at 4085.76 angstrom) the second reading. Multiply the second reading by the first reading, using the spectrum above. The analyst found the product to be 2912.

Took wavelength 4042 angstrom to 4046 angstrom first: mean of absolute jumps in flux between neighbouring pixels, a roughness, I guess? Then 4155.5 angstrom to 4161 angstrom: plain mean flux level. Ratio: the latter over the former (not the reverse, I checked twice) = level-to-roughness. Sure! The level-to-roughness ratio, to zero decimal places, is 64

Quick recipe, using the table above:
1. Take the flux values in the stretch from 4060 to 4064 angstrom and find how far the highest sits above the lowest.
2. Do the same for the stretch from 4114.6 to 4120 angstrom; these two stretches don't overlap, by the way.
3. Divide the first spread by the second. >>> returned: 2.7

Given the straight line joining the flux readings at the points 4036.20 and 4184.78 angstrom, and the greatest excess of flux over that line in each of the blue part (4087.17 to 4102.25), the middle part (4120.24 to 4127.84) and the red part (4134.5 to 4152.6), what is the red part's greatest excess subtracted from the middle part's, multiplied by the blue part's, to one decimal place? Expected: -3.2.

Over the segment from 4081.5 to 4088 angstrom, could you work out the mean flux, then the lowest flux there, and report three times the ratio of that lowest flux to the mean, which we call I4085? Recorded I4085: 2.92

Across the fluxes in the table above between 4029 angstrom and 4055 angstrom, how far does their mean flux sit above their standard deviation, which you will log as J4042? 52.0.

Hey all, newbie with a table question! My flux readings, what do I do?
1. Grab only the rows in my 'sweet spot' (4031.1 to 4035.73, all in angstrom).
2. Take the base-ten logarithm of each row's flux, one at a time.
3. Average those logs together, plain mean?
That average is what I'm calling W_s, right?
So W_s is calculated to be 1.72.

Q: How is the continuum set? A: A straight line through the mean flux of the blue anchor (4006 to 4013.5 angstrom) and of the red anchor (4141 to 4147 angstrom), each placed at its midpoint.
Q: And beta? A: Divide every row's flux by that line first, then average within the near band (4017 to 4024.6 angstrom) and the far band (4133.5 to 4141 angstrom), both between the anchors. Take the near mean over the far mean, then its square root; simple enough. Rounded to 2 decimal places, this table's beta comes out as 1.00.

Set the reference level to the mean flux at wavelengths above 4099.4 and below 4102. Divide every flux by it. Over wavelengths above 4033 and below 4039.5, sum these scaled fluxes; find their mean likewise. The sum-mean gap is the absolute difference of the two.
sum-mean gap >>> 7.0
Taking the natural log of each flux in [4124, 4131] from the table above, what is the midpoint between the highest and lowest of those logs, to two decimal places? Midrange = 4.04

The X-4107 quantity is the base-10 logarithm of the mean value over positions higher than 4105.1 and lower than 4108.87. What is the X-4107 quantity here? 1.73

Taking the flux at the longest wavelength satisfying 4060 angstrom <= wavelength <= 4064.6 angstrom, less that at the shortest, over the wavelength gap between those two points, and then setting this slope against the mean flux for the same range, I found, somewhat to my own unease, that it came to -0.013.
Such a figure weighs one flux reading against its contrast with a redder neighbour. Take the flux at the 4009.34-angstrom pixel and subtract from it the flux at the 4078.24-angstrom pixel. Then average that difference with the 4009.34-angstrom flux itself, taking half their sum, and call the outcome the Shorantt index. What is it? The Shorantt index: 29.0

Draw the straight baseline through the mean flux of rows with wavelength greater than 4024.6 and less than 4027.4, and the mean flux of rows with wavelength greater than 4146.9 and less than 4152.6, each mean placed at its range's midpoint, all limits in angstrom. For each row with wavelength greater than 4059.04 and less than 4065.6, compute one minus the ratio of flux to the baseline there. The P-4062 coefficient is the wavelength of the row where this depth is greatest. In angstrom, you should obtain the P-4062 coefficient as 4064.18 angstrom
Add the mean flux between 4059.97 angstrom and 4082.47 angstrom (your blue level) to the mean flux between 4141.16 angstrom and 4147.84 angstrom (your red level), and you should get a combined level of 110.6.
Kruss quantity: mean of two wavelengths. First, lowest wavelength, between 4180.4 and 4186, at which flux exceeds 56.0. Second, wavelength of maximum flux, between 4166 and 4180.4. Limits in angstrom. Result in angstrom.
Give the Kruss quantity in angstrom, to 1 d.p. 4173.7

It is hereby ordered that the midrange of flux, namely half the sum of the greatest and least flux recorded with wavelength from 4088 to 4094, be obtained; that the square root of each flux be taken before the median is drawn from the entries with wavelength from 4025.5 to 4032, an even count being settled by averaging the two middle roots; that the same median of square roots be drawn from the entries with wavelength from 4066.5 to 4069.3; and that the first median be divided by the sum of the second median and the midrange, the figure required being 0.1116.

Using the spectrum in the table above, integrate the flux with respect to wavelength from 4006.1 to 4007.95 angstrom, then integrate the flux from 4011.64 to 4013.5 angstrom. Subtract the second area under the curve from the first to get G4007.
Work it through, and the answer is -5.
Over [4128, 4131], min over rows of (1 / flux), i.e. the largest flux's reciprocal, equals 0.0176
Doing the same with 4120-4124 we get 0.0173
